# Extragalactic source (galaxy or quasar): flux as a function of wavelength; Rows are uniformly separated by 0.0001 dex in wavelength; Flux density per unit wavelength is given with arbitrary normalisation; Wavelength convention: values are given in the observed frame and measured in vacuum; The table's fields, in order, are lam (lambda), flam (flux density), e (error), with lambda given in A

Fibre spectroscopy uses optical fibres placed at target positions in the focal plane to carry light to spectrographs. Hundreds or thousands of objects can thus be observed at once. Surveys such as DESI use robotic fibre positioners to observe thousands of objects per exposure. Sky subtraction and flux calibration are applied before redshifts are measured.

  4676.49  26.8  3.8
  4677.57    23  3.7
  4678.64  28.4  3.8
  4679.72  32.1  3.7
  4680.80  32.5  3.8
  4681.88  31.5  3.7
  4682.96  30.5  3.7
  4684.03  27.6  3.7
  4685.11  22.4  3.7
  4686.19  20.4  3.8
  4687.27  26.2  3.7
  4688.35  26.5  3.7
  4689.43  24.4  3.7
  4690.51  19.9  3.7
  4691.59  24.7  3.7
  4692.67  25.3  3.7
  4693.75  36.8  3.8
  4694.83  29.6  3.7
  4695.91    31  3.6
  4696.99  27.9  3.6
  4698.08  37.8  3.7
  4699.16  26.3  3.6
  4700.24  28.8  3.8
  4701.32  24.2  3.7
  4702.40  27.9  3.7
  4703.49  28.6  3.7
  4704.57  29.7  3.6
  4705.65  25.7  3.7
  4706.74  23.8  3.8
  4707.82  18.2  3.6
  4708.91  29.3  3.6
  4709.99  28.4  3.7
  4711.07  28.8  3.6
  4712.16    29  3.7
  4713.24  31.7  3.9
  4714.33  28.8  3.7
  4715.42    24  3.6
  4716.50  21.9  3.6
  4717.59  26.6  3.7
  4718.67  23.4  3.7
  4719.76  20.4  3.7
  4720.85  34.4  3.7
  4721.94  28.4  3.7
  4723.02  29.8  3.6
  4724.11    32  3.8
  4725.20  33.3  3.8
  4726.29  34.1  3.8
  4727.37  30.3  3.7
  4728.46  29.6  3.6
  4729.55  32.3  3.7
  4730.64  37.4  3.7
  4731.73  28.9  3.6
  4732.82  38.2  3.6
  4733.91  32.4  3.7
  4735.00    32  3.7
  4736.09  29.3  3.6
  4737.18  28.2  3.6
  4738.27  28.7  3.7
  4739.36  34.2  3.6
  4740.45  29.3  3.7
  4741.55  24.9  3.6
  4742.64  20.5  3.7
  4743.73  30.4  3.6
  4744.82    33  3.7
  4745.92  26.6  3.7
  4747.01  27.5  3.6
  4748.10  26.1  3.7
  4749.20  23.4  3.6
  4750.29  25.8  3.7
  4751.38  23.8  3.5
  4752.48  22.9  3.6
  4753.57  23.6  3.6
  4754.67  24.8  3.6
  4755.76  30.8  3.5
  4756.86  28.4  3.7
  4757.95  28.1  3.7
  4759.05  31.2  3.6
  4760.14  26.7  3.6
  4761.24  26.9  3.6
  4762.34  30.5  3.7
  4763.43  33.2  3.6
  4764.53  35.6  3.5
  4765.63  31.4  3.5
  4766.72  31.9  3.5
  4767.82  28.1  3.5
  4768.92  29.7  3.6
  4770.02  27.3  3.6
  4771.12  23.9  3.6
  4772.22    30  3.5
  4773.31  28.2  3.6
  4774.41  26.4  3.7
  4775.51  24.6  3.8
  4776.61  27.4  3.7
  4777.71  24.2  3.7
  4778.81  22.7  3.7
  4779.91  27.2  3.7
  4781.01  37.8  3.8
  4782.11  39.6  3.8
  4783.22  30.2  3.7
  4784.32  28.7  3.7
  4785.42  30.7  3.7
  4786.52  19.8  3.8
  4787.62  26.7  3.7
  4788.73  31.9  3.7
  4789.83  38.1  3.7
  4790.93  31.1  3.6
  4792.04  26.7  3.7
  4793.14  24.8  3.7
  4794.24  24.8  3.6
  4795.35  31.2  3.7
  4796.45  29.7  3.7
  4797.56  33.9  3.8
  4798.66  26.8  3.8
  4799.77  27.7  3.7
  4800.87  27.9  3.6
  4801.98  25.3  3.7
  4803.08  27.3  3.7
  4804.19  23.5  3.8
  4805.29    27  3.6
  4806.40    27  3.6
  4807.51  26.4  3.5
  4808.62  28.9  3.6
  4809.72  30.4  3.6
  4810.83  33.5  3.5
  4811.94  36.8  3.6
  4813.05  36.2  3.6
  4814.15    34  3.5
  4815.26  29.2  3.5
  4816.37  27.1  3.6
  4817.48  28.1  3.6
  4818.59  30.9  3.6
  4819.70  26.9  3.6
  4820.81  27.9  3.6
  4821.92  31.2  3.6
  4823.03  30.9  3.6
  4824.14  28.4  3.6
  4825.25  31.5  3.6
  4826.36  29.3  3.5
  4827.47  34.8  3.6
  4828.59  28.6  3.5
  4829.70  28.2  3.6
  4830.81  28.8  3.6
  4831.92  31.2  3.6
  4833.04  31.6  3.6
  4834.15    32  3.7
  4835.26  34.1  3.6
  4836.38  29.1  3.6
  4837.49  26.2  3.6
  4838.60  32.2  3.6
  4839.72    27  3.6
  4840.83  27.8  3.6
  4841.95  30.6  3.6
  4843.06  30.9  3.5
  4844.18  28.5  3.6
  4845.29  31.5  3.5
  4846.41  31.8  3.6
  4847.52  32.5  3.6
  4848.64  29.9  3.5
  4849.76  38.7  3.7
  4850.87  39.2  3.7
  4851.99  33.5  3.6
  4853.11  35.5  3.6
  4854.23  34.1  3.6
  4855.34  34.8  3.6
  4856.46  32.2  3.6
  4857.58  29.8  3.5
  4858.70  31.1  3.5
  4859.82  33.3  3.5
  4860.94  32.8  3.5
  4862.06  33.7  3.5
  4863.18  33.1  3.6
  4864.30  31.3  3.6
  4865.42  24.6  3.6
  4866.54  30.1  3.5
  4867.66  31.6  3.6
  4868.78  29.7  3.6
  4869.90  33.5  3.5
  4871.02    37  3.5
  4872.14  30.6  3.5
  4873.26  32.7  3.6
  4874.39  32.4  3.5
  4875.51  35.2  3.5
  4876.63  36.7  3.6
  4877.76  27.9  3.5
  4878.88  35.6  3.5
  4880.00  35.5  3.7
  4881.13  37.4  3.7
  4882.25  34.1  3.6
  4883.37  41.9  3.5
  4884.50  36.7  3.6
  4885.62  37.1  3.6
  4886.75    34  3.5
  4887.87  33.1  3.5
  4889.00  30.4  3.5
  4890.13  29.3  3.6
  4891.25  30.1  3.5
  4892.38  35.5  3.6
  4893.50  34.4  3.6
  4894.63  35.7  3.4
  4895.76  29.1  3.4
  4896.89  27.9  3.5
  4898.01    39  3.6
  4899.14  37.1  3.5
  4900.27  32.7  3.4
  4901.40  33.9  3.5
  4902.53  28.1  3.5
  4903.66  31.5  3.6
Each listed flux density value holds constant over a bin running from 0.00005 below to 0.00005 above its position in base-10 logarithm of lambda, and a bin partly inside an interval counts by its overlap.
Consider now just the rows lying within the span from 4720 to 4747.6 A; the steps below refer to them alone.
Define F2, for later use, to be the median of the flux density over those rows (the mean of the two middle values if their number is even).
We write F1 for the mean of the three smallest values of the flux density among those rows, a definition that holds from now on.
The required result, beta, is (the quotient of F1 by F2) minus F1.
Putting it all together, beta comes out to -23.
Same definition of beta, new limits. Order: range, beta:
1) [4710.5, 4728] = -21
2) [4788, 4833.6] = -24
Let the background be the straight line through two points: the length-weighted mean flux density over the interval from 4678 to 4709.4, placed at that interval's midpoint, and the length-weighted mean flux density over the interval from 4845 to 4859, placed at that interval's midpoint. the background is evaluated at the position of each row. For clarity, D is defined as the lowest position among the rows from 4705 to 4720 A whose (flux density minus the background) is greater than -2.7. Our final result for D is 4705.65 A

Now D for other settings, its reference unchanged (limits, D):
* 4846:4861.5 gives 4846.41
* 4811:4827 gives 4811.94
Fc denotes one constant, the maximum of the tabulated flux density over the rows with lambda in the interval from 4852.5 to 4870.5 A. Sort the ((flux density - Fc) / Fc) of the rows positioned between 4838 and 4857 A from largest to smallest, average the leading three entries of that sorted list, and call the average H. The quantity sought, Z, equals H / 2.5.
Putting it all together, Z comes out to 0.03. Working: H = 0.06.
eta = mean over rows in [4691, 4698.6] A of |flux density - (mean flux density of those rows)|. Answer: 4.1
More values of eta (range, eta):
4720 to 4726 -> 2.0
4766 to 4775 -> 1.8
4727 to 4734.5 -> 2.9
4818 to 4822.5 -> 1.8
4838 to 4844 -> 1.8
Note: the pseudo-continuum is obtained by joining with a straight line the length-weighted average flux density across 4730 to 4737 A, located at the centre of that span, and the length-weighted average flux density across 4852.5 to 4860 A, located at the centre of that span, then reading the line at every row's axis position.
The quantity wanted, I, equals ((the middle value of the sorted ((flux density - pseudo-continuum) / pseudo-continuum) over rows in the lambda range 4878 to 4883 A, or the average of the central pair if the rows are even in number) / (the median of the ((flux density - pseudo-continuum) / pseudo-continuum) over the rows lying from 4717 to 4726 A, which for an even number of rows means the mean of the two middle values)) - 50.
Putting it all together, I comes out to -50.7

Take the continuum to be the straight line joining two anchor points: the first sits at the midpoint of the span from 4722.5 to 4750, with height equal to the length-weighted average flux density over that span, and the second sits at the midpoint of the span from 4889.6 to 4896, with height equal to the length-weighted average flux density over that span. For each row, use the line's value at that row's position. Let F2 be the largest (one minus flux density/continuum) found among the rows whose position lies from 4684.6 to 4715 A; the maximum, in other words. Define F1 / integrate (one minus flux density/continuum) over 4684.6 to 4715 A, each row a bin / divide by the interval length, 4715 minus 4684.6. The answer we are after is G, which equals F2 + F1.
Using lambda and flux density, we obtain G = 0.46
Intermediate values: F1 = 0.08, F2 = 0.39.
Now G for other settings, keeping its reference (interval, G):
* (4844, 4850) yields 0.10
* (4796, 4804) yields 0.28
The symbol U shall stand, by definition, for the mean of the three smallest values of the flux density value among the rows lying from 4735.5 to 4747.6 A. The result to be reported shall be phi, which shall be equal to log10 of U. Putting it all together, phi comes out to 1.38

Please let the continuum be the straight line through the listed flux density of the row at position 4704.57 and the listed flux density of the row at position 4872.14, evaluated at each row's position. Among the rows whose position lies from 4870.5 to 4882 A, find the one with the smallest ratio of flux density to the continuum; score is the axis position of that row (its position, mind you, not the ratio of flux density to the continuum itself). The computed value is 4877.76 A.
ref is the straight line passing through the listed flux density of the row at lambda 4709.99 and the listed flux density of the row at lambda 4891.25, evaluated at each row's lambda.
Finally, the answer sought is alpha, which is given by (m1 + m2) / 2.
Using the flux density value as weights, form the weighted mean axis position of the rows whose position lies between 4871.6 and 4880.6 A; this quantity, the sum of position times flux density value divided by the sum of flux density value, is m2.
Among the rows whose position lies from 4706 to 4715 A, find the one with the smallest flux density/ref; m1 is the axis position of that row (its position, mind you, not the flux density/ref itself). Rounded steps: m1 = 4707.82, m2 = 4876.1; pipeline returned 4792.0 A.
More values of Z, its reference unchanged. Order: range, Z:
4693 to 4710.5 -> 0.00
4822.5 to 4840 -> -0.02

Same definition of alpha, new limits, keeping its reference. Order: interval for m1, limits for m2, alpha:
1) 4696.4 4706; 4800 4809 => 4753.1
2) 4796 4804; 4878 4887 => 4842.4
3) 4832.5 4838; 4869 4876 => 4855.1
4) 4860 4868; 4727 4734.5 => 4798.1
